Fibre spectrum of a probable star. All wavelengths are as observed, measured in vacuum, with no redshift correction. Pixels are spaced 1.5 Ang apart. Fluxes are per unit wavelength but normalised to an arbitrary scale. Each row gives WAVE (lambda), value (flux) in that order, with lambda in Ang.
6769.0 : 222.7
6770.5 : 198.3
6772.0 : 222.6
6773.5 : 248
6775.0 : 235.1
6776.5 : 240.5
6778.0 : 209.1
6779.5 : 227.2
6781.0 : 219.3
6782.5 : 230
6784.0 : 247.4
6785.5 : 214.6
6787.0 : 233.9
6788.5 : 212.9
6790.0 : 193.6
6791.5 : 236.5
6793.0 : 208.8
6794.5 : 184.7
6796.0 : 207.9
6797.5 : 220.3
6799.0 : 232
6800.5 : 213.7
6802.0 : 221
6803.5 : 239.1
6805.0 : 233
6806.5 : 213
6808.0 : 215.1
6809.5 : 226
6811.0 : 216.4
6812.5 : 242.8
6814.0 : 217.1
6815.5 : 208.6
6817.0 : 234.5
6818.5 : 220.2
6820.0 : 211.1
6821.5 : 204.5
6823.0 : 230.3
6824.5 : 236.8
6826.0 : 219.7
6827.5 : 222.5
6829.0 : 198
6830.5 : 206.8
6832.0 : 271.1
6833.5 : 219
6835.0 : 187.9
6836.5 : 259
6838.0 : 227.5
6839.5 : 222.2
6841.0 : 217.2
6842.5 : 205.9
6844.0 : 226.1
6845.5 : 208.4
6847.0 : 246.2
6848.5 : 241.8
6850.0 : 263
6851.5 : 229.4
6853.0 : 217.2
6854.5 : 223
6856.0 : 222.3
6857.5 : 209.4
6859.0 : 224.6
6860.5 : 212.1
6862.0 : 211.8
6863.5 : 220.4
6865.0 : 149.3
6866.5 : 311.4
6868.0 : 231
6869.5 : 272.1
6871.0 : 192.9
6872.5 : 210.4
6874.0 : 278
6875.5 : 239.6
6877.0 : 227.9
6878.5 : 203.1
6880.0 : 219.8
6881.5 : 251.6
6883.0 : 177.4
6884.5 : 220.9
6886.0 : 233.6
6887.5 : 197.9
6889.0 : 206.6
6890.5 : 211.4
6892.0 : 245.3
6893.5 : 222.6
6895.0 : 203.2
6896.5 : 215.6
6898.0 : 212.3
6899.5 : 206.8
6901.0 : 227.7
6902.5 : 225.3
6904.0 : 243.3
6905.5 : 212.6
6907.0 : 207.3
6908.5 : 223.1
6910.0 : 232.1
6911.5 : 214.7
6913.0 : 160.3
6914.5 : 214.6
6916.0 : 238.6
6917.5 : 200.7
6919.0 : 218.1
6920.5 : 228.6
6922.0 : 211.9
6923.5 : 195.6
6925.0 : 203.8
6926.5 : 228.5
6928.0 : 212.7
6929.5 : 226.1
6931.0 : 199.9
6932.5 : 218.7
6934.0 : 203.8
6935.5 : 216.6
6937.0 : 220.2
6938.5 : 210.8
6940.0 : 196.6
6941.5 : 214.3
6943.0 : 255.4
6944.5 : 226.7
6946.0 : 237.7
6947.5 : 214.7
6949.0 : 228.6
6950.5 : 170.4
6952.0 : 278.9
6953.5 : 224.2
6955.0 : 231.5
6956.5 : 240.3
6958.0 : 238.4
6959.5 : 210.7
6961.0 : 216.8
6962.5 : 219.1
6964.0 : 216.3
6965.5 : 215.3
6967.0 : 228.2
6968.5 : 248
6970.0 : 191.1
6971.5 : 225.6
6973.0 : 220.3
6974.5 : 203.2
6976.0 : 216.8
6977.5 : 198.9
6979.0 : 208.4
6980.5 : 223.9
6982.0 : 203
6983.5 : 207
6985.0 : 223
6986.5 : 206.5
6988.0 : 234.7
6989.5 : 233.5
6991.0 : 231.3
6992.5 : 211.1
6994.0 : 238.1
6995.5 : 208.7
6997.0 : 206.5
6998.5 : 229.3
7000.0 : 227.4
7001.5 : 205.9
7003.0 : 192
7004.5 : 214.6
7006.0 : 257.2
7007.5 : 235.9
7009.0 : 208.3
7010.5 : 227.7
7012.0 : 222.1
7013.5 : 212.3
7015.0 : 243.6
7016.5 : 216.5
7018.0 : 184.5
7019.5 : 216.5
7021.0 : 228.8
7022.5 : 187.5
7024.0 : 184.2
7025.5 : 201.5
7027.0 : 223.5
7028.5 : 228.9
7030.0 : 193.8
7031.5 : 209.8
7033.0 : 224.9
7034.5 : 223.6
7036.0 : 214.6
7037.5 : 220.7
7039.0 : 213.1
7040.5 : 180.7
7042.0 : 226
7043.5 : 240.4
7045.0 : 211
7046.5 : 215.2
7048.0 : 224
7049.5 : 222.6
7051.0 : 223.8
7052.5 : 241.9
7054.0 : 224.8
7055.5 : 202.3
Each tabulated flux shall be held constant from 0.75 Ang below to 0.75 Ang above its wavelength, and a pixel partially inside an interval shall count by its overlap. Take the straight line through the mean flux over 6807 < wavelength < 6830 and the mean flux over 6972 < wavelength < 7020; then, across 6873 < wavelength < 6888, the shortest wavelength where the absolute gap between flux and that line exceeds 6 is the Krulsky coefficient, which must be 6874.0 Ang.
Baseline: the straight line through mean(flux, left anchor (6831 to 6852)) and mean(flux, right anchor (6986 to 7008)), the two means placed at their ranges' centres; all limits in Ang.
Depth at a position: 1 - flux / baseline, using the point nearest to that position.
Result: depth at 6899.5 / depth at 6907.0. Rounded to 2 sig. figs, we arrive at 1.0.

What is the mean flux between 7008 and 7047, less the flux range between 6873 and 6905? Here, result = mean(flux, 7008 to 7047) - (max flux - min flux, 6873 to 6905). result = 113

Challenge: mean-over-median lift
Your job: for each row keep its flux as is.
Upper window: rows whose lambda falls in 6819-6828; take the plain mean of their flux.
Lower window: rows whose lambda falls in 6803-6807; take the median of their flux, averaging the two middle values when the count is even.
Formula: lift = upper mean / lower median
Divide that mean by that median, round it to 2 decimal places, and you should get 0.95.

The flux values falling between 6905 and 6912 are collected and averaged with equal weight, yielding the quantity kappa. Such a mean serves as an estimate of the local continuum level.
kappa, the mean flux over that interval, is 218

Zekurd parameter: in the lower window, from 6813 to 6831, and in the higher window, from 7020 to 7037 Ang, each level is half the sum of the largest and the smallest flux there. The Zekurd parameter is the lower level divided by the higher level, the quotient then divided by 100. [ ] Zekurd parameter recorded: 0.0105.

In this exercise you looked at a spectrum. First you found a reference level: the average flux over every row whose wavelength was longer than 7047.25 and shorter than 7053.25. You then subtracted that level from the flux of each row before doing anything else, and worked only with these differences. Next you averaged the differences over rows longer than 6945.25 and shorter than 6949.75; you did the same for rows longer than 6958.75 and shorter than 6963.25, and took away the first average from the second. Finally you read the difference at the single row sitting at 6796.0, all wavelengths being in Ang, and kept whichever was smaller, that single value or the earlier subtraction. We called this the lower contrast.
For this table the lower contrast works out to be -20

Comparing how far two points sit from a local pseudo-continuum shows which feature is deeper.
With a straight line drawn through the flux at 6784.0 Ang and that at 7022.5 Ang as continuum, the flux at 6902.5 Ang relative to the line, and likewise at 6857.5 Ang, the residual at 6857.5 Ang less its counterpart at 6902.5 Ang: -27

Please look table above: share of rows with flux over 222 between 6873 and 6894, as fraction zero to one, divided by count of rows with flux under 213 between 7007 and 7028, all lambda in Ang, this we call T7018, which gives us 0.083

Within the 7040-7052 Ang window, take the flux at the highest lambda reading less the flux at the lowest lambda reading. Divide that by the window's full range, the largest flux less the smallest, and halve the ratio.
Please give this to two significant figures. 0.36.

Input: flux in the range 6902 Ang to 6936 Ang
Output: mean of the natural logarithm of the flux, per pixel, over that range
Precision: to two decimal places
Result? 5.37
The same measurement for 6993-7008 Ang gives 5.40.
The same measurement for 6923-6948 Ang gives 5.38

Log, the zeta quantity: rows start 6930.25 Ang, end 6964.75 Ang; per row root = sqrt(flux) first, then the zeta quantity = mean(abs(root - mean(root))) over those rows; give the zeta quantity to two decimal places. 0.49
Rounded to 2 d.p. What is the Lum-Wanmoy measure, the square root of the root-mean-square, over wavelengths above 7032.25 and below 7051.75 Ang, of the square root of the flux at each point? 3.84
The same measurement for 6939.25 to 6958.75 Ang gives 3.88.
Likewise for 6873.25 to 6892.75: 3.87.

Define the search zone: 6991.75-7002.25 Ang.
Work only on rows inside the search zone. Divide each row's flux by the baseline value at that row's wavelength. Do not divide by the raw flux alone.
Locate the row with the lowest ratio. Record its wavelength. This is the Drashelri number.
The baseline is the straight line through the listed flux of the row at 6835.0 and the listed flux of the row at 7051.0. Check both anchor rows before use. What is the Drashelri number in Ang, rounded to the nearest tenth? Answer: 7001.5 Ang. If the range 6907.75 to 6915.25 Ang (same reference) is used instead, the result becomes 6913.0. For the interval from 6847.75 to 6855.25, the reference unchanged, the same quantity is 6853.0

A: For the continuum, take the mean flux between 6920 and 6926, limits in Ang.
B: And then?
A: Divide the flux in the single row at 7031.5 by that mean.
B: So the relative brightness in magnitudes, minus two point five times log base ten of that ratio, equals 0.00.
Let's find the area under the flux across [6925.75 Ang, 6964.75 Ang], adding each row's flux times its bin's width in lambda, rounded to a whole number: 8637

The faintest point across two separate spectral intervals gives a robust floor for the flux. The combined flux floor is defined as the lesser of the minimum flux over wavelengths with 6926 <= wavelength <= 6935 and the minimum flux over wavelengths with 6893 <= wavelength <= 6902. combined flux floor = 200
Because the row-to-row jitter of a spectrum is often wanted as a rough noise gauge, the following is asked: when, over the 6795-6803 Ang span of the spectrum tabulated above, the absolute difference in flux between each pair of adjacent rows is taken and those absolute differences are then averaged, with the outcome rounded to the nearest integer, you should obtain 12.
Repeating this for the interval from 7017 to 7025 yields 22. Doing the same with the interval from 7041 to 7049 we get 14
